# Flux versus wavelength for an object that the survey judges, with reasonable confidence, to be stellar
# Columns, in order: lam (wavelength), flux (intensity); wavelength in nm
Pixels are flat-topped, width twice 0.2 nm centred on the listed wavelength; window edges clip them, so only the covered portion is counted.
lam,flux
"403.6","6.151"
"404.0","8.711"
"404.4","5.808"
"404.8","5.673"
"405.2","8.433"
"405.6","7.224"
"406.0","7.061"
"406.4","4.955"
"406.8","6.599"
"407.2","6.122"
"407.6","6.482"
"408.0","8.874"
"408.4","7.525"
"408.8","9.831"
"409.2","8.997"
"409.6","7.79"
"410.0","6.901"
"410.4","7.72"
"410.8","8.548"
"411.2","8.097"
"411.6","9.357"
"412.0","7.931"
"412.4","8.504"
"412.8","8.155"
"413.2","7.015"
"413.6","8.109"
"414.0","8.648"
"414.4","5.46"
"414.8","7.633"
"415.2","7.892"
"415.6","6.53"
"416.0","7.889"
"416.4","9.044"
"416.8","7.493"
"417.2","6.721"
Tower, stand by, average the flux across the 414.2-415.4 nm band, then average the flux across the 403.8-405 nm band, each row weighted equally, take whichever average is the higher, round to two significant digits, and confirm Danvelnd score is 7.0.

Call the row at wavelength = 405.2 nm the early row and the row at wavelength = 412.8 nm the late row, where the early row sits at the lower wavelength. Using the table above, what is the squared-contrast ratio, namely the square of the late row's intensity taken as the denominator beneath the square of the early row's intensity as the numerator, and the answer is 1.07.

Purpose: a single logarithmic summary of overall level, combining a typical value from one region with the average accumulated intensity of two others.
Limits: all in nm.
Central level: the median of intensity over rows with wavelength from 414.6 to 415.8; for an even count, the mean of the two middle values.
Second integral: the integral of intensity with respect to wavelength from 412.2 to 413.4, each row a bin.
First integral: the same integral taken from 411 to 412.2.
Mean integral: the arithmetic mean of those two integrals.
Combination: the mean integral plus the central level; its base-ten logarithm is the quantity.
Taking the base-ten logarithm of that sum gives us 1.24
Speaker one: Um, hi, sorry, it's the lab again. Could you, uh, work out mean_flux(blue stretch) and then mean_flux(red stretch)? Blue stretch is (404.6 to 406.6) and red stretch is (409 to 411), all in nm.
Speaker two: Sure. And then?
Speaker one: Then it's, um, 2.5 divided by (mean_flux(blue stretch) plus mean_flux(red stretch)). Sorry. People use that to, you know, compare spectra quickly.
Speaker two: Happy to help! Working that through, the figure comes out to 0.171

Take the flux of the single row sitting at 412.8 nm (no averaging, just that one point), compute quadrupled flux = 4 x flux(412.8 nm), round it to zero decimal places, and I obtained 33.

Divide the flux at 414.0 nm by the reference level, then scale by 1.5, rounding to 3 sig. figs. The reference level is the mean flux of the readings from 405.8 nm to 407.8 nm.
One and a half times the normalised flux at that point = 2.08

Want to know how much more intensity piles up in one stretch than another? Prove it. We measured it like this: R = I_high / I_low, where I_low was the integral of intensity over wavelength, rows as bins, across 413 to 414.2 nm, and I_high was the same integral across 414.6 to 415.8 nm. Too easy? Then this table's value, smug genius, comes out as 0.93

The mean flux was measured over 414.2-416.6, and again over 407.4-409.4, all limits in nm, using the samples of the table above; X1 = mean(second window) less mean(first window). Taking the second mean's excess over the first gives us 0.93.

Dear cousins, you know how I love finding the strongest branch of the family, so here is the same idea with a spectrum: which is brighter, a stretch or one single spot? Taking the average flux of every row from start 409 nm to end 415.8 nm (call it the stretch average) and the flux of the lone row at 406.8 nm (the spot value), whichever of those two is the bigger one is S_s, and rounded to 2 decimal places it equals 7.84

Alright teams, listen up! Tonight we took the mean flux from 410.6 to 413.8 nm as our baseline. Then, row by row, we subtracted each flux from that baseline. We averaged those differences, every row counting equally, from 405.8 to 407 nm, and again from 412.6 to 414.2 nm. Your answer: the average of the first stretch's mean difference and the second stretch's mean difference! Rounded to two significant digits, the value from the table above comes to 1.1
